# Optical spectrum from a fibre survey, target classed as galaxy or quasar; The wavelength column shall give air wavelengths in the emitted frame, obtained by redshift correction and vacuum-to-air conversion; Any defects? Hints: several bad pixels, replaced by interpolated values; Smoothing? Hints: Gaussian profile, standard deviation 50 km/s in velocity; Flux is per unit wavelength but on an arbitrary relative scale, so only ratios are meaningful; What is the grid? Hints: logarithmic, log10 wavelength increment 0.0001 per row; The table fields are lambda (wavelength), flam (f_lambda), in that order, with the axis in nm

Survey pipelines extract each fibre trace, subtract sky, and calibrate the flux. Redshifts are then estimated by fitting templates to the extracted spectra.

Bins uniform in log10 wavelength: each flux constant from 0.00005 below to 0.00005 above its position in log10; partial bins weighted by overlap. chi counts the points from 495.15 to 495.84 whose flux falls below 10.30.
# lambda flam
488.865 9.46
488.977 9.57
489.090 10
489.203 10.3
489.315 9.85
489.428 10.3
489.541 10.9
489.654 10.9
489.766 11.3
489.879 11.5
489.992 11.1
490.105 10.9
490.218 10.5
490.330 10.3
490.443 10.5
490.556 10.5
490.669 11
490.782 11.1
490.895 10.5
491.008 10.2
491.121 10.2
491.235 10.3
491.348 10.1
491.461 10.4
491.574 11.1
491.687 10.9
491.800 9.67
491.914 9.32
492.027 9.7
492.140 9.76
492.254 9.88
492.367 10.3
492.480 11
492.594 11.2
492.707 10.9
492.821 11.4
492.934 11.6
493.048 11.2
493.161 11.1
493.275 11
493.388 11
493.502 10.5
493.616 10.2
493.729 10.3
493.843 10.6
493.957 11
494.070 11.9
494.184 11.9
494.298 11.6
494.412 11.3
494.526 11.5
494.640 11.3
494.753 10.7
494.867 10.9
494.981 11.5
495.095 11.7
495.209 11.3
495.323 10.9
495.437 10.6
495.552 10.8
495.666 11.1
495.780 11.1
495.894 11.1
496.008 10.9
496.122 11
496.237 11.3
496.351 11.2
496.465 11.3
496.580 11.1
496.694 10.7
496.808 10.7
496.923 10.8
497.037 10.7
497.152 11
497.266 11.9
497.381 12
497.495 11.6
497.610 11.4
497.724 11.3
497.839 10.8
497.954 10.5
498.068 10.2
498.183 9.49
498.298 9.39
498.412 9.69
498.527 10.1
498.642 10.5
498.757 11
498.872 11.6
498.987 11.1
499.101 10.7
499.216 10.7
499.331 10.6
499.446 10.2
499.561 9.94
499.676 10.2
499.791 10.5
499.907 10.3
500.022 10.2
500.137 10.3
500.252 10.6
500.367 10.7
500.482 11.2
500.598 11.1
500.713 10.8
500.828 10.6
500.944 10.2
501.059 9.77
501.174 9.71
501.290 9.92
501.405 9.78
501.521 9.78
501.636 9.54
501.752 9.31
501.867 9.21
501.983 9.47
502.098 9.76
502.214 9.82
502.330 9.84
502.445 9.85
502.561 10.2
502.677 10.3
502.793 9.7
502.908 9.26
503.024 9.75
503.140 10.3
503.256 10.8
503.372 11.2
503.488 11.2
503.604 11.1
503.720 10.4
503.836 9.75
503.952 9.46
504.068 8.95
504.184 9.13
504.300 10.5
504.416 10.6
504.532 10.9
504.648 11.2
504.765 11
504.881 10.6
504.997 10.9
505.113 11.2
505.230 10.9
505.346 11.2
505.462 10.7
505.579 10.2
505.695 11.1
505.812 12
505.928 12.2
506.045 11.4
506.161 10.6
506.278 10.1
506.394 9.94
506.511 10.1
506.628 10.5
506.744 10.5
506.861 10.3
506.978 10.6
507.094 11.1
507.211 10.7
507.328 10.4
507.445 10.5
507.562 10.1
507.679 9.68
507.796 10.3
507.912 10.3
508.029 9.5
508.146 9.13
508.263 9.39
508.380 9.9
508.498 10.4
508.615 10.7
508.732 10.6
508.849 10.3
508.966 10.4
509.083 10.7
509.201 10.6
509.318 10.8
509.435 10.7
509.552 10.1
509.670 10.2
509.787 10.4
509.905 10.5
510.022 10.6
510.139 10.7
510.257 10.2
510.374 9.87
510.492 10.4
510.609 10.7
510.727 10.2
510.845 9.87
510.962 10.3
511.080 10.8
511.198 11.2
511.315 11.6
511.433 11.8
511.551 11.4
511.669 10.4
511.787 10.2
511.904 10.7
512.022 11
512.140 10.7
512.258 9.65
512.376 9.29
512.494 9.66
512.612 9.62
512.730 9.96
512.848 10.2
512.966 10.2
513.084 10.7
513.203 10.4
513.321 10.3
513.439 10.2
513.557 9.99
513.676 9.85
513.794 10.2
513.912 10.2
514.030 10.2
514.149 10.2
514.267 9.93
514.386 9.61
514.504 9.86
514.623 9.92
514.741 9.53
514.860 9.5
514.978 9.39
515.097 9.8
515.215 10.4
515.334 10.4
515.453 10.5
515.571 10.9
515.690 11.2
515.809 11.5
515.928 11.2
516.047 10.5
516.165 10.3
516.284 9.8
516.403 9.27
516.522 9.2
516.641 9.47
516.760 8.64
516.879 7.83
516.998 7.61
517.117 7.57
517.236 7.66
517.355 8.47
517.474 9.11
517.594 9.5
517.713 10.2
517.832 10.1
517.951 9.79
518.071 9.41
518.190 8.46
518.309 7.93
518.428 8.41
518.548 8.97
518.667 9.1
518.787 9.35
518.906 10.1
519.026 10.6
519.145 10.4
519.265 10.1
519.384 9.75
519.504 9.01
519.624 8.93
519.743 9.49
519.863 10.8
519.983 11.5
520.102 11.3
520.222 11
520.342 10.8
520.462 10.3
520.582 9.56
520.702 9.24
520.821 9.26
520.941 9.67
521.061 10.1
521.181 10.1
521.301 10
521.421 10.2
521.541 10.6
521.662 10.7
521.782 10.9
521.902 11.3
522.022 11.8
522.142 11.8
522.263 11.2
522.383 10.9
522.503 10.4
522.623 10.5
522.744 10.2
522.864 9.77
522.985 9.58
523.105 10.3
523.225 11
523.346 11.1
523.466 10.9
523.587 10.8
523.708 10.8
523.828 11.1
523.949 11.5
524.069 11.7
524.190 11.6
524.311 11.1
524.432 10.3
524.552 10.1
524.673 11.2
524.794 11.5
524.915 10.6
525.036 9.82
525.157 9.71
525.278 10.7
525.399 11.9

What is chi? 0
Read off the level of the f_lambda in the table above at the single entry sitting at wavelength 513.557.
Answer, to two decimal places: 9.99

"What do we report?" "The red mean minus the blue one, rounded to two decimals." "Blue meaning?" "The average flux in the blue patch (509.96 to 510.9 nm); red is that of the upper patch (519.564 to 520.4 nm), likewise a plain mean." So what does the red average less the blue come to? 0.23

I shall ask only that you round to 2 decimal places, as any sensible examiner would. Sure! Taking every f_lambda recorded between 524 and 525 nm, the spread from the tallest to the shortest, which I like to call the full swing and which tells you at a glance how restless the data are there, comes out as 1.60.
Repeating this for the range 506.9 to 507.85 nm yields 1.42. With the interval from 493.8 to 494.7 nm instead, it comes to 1.30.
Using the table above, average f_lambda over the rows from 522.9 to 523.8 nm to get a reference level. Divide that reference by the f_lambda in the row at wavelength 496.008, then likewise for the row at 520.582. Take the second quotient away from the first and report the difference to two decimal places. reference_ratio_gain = -0.14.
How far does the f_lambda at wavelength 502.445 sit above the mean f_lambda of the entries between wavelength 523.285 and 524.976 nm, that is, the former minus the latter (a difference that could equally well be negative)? -1.2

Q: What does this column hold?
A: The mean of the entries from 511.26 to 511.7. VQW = 11.3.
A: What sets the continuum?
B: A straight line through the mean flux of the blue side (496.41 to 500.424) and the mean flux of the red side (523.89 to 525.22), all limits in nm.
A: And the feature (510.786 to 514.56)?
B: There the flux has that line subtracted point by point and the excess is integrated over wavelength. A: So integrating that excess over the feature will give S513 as -1.7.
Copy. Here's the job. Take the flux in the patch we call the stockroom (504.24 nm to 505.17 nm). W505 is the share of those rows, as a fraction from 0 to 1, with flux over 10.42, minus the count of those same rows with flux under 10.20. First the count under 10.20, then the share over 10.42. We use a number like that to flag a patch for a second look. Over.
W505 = 1.0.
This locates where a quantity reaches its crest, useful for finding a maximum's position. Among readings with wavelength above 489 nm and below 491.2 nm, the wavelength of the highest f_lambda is 489.879 nm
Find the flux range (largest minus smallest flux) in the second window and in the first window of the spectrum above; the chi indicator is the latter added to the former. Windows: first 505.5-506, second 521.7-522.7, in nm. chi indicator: 3.4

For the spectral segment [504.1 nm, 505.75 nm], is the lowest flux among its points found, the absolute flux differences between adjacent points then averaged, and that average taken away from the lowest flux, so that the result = 8.7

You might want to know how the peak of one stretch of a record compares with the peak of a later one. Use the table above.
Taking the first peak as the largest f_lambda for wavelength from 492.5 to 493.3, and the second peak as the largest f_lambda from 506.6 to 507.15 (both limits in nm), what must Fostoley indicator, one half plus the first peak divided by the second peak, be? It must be 1.55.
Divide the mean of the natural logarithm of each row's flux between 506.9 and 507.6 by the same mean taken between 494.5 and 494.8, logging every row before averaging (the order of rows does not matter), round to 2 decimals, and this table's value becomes 0.98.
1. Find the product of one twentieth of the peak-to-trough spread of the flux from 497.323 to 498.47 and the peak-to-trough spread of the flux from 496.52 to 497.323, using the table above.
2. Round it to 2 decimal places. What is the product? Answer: 0.16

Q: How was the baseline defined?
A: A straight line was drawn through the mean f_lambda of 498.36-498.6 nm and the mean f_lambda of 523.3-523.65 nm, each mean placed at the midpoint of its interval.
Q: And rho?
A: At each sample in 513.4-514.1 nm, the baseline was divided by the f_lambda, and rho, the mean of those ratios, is 1.04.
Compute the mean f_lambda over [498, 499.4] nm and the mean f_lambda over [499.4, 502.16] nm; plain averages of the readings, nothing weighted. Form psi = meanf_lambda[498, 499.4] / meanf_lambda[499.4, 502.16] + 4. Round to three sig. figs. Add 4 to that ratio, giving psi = 5.03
